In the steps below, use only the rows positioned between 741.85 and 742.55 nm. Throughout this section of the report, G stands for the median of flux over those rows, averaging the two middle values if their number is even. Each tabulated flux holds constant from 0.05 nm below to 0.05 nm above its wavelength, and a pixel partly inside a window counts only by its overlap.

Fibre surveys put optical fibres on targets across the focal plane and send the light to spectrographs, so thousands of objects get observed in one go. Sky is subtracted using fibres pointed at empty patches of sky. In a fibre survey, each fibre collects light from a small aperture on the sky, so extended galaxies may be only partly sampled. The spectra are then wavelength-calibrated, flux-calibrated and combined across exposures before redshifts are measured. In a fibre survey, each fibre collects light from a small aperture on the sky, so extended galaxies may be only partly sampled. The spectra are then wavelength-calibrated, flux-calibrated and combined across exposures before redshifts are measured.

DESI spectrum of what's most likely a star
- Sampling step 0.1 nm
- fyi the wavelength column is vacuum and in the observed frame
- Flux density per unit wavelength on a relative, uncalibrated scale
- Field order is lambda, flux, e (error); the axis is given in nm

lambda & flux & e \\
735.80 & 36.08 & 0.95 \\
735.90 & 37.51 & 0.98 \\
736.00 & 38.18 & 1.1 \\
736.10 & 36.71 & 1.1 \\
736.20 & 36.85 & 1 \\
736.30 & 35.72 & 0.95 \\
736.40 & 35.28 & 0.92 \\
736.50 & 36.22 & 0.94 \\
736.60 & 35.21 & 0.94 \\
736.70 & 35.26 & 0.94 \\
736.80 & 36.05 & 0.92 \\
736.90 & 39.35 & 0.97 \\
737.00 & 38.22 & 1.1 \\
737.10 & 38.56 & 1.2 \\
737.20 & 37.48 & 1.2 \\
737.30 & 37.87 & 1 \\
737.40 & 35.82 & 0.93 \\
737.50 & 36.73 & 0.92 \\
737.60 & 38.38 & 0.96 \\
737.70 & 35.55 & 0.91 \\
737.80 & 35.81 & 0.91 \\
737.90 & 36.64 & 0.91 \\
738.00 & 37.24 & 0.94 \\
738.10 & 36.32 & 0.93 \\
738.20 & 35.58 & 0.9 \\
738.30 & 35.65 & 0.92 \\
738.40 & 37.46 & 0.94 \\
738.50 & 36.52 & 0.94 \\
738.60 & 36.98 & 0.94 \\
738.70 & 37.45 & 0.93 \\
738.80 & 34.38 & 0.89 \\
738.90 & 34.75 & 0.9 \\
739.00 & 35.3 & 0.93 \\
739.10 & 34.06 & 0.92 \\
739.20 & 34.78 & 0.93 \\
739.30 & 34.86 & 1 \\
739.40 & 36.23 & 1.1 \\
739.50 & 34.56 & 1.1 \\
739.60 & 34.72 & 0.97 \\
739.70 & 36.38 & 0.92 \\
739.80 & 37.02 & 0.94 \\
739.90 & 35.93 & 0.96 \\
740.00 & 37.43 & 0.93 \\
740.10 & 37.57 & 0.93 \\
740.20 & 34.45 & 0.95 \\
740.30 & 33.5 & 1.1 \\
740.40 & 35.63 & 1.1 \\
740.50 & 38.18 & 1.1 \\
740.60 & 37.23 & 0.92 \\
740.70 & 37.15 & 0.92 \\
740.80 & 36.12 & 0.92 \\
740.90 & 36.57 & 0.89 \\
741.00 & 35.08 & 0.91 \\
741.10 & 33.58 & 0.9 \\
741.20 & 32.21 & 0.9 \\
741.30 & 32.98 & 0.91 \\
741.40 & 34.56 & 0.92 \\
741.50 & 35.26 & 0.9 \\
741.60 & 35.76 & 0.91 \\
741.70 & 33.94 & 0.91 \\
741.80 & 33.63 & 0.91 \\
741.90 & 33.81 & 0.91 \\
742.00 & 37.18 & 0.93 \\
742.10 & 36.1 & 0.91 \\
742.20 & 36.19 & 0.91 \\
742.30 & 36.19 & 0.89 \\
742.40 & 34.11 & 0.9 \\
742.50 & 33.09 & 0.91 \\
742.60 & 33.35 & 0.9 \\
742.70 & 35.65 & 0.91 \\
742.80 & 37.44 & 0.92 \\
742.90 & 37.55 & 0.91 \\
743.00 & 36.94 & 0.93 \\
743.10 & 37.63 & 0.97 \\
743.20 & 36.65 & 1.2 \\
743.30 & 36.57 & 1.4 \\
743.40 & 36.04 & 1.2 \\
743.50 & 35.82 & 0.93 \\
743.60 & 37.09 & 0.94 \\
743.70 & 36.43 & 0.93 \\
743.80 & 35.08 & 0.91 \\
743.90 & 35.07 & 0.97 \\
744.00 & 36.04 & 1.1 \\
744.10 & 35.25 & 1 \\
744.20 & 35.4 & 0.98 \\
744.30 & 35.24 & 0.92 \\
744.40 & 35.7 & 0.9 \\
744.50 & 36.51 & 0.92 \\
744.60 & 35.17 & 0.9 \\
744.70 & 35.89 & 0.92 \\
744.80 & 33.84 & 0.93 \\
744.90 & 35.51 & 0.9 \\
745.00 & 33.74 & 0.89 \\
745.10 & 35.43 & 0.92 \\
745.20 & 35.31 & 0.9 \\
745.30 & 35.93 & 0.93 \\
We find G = 36.1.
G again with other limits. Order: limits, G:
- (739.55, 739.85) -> 36.4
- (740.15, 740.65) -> 35.6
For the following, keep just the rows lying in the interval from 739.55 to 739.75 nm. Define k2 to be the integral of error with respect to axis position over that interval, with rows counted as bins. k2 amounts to 0.19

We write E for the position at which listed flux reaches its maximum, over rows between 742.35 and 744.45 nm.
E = 743.10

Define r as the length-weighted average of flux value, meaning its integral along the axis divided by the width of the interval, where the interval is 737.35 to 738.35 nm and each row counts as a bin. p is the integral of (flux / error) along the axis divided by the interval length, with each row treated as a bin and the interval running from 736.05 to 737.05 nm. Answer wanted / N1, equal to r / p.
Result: 0.97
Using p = 37.4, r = 36.4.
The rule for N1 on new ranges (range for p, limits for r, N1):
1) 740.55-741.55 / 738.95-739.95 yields 0.92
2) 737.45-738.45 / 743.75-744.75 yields 0.90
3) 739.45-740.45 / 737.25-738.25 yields 1.01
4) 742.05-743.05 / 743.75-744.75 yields 0.91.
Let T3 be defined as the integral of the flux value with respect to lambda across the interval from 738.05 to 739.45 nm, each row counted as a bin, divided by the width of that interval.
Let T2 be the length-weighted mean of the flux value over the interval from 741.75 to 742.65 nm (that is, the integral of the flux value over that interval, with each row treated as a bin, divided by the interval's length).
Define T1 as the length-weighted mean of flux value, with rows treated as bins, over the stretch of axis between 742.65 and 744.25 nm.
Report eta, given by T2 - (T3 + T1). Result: -37.2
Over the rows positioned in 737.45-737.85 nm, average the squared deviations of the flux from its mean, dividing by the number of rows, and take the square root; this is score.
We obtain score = 1.11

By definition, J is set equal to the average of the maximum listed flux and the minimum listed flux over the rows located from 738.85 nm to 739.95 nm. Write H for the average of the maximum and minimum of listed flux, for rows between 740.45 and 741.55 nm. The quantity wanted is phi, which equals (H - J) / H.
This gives -0.010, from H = 35.2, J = 35.5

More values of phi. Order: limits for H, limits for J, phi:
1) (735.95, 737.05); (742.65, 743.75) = 0.017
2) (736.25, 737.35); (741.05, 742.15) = 0.069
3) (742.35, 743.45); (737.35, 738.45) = -0.045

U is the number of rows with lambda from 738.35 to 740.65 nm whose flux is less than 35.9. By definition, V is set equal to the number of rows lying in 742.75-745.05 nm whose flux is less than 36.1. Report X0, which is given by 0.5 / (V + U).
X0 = 0.0200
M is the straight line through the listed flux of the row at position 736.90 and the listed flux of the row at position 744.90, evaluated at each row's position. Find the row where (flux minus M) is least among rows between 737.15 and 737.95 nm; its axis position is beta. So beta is 737.70 nm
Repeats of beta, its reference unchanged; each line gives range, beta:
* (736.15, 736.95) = 736.40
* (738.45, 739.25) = 739.10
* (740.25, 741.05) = 740.30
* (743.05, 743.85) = 743.80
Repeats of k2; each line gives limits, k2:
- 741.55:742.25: 0.64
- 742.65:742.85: 0.18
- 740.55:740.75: 0.18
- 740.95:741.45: 0.45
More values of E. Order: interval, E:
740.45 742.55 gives 740.50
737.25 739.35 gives 737.60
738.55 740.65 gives 740.50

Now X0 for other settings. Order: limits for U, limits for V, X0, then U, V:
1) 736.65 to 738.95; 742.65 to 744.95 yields 0.0227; 8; 14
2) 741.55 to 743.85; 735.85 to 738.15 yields 0.0278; 10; 8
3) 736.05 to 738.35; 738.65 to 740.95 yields 0.0238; 9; 12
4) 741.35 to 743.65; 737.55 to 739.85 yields 0.0217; 11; 12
